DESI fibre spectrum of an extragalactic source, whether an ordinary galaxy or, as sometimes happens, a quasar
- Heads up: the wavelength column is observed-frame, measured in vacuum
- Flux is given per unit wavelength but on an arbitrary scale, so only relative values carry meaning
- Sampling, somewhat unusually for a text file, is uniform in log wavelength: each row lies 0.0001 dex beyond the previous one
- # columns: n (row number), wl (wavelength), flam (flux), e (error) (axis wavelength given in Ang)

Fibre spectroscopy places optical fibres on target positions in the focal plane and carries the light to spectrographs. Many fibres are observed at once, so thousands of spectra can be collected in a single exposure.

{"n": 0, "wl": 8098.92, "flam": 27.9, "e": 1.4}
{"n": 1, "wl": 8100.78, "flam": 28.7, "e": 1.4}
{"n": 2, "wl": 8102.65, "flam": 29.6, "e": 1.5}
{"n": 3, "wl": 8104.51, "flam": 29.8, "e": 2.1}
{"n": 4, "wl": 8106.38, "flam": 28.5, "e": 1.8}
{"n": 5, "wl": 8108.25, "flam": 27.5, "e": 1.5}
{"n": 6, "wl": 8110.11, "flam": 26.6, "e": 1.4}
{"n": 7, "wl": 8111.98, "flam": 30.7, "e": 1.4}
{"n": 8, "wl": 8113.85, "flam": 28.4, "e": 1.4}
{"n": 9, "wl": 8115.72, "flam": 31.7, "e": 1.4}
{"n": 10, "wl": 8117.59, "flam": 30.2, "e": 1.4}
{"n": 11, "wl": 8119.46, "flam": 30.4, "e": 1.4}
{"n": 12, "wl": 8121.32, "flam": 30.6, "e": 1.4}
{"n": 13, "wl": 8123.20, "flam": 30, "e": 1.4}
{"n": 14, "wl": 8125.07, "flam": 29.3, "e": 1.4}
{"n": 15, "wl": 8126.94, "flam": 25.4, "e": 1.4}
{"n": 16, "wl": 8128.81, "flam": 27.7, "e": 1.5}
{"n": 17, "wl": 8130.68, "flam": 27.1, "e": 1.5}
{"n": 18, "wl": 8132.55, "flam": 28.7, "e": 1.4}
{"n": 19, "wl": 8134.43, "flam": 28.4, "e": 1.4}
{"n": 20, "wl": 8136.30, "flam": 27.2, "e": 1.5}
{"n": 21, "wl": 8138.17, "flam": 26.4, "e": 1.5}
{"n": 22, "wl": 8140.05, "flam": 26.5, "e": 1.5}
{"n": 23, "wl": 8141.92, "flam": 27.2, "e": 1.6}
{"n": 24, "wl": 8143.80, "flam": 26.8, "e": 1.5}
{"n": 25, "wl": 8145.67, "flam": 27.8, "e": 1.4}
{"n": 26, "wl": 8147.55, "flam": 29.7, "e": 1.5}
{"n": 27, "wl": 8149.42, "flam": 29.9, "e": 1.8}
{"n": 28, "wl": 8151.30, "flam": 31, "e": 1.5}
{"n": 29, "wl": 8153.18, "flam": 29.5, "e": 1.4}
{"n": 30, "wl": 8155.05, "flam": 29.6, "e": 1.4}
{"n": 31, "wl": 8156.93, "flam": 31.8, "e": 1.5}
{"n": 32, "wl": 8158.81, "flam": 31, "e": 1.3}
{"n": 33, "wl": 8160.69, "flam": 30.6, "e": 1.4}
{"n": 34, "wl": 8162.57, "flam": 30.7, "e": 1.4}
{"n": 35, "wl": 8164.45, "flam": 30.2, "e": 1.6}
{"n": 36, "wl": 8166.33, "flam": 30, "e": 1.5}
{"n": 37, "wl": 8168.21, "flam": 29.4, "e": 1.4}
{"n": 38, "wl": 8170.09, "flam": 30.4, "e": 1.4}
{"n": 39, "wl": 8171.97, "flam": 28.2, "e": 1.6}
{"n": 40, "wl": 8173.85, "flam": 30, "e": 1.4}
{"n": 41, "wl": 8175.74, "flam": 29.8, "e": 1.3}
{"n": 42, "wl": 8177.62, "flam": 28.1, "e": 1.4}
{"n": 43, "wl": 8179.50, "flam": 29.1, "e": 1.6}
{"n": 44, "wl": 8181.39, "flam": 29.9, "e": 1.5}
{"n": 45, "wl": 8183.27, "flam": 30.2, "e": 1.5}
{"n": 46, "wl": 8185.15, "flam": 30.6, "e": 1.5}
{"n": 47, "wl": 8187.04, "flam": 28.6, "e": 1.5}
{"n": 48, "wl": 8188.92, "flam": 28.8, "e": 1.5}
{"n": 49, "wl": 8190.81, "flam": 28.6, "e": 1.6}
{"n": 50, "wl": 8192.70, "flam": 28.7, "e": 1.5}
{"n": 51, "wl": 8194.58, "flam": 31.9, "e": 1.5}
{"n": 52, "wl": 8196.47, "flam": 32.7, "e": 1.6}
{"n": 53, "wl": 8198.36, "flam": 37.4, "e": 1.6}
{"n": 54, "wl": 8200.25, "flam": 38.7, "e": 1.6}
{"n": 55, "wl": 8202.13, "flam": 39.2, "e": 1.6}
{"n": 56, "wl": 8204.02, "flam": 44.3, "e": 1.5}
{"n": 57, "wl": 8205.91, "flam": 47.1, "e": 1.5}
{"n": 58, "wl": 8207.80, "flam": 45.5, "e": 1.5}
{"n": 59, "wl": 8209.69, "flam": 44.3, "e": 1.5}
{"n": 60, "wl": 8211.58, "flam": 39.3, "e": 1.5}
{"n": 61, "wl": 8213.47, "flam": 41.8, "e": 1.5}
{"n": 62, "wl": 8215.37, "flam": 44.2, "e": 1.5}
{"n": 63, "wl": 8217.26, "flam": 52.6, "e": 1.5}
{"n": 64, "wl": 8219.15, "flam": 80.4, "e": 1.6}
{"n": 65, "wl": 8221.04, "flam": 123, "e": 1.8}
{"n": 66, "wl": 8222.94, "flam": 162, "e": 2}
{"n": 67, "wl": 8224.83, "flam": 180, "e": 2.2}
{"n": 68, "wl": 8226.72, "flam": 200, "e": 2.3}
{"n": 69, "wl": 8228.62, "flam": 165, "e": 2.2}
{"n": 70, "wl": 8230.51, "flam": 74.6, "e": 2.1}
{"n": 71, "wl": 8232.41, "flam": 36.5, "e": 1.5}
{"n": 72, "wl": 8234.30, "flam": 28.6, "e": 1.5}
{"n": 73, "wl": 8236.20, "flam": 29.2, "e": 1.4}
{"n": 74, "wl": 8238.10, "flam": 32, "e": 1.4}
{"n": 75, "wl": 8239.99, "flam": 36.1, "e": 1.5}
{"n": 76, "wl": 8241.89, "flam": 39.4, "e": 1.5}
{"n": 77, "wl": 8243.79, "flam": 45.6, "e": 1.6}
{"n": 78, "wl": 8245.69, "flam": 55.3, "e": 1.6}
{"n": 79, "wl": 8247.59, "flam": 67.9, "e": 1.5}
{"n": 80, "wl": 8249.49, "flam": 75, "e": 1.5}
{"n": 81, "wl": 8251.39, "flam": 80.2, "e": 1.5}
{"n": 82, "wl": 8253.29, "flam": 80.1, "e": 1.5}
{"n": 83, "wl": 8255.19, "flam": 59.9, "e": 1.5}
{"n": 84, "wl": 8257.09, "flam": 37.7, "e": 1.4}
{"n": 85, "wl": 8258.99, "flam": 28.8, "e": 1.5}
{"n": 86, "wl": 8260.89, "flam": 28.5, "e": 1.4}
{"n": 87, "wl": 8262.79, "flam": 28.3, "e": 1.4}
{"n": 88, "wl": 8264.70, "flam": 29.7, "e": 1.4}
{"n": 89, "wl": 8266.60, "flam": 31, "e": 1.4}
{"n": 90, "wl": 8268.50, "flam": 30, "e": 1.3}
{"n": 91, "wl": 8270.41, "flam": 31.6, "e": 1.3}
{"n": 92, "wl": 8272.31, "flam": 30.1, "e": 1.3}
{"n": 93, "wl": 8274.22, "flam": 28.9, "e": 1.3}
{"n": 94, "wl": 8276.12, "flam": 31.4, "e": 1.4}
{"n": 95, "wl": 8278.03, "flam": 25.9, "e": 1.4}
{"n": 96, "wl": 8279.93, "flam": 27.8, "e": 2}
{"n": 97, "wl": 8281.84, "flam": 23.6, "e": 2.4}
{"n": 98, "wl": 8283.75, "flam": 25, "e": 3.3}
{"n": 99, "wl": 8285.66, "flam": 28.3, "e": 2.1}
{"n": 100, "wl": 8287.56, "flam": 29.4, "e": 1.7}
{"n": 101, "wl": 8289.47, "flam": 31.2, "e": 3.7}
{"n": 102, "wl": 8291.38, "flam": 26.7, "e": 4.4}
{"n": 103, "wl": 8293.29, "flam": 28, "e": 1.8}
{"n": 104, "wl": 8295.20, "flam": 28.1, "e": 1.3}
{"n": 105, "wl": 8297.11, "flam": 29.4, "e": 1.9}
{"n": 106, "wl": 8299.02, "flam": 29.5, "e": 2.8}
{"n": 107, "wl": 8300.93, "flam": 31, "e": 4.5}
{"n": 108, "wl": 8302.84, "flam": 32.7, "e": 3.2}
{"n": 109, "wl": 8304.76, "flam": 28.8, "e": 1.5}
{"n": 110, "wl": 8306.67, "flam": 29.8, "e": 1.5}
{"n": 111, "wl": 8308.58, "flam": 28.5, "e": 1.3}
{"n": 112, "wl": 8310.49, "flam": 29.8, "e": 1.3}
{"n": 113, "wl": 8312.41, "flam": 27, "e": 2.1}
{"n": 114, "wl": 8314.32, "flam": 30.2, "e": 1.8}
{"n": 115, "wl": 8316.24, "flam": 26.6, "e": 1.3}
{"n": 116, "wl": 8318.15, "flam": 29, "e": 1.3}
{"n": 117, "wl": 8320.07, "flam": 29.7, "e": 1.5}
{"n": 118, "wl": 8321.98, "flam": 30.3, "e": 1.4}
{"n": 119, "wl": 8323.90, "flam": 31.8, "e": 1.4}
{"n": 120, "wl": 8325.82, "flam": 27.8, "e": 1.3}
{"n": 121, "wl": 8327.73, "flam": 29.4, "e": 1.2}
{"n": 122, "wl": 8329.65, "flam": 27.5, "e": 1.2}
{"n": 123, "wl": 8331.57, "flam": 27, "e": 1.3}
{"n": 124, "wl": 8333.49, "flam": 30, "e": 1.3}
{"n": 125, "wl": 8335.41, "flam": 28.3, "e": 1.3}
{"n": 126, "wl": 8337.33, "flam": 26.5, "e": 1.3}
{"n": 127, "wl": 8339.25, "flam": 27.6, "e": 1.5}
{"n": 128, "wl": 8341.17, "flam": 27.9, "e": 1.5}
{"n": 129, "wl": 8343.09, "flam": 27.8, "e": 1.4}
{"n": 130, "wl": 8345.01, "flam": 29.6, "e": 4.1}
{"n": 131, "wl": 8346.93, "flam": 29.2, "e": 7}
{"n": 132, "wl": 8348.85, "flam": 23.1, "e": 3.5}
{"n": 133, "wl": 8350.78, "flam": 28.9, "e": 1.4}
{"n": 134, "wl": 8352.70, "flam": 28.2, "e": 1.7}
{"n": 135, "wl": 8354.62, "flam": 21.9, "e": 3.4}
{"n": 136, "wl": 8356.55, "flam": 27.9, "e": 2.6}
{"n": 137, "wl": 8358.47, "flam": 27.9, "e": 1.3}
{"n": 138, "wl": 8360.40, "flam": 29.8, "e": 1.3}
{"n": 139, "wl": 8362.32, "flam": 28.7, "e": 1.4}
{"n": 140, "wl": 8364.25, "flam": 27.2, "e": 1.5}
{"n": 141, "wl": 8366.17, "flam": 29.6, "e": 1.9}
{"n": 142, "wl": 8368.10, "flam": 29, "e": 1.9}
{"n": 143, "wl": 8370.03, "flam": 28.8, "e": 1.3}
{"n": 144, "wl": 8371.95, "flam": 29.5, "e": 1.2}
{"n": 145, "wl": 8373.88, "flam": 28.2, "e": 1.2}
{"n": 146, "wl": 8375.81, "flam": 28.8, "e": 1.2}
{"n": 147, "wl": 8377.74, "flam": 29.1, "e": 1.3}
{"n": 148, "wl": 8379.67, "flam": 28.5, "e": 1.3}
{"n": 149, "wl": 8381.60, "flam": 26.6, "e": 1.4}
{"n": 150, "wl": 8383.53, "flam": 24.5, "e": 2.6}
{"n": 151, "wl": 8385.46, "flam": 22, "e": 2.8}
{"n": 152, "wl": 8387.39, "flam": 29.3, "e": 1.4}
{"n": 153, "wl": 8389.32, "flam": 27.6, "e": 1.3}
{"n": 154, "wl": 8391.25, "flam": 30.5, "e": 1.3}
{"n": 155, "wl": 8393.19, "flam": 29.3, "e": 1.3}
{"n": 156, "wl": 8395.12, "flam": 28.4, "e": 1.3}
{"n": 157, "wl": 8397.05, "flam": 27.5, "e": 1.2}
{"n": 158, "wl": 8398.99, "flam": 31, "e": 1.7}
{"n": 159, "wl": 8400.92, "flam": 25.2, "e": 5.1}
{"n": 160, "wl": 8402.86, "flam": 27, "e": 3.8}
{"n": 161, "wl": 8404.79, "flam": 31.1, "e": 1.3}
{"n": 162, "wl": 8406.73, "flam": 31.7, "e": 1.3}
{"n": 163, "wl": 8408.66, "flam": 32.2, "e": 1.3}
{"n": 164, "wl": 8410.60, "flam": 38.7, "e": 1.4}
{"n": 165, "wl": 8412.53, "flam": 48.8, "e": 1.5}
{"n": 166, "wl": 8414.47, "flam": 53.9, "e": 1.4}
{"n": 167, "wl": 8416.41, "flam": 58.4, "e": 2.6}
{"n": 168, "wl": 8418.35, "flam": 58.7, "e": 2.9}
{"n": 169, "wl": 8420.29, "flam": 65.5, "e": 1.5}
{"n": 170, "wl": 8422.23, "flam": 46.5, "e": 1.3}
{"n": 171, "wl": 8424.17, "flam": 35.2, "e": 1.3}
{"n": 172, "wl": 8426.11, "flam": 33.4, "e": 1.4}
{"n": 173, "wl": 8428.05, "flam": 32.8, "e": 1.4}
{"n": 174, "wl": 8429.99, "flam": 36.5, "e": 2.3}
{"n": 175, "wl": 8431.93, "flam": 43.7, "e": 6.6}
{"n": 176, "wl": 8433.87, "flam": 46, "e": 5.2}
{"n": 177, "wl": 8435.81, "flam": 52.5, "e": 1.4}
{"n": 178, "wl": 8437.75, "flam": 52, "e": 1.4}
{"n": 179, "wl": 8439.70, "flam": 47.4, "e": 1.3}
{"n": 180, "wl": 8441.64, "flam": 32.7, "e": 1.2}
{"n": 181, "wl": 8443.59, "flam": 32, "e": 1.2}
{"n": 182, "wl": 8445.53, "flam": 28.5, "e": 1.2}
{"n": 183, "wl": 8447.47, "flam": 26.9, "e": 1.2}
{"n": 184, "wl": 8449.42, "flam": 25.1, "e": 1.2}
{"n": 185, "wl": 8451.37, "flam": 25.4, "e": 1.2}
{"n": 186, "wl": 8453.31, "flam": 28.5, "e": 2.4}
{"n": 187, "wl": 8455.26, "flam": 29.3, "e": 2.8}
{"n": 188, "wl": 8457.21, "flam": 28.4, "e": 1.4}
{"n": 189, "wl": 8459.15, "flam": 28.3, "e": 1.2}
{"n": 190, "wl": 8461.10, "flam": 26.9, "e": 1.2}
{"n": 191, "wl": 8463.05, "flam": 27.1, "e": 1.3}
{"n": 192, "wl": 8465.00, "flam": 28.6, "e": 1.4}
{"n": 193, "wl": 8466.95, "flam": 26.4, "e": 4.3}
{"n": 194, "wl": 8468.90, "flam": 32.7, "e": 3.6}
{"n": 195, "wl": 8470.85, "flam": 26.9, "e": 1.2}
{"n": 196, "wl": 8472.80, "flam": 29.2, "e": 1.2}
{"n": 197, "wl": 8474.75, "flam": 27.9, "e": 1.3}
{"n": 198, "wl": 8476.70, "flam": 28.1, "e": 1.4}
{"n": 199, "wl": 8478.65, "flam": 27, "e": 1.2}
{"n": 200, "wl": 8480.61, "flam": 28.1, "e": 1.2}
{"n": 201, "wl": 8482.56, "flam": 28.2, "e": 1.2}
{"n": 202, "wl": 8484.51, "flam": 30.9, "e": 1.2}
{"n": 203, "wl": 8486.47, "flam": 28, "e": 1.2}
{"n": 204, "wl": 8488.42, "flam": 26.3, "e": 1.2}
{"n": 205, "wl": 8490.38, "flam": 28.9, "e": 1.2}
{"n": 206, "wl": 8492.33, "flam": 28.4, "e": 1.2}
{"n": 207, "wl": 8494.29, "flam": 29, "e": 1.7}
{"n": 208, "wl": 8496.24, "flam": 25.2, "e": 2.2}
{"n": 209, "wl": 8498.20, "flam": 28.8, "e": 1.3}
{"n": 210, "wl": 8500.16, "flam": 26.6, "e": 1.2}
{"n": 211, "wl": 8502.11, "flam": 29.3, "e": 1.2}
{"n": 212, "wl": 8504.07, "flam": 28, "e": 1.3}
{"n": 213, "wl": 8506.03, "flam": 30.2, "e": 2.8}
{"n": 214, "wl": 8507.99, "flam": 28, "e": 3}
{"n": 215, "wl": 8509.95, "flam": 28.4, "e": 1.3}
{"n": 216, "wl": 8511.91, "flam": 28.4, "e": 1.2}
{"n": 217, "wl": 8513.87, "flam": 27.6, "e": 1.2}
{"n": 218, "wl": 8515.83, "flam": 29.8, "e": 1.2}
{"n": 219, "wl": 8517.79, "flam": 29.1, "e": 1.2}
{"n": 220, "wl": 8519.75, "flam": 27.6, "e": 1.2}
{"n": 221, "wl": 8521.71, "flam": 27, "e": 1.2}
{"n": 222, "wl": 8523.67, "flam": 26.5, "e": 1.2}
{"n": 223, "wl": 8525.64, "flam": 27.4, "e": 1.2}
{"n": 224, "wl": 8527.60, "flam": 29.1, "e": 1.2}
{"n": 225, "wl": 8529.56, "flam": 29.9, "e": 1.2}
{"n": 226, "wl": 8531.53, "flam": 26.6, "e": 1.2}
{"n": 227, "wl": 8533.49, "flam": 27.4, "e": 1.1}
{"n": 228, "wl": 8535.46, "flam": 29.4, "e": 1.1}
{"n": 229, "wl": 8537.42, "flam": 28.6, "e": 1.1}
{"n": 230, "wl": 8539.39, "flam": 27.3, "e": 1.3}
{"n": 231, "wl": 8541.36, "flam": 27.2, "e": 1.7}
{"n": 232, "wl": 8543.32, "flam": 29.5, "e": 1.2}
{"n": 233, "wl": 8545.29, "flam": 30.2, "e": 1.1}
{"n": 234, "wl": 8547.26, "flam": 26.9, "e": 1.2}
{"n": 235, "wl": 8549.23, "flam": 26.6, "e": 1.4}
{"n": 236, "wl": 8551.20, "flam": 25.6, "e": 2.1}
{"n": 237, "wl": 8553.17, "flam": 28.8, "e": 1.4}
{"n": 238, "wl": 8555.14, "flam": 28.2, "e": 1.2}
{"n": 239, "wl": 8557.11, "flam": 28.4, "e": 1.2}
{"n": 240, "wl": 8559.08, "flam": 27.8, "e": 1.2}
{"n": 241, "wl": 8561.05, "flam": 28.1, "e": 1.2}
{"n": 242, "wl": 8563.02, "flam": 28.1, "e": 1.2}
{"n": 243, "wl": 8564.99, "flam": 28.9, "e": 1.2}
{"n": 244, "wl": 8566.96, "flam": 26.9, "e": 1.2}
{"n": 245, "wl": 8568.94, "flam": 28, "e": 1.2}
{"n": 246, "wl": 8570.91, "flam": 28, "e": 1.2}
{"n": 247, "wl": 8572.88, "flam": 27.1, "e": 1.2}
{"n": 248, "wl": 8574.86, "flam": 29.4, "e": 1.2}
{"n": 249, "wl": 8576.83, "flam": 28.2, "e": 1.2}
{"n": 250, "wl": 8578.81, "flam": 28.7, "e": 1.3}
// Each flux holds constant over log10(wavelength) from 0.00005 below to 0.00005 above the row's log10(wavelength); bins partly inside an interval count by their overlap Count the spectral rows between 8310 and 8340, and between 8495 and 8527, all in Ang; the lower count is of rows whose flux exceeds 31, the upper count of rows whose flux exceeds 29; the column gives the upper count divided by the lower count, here 4.0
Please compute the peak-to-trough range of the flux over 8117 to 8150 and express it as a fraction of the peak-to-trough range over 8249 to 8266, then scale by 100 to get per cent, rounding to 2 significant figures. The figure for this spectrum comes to 10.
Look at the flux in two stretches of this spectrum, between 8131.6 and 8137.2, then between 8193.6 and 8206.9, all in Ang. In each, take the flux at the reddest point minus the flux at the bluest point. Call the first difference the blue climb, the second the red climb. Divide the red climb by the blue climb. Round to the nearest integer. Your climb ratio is -10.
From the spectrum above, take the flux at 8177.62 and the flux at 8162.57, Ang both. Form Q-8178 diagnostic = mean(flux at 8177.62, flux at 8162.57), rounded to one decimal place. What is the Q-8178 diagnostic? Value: 29.4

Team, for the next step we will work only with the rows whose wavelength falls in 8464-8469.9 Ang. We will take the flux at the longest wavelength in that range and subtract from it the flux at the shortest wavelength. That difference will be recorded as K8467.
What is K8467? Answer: 4.1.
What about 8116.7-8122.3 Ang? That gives 0.4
